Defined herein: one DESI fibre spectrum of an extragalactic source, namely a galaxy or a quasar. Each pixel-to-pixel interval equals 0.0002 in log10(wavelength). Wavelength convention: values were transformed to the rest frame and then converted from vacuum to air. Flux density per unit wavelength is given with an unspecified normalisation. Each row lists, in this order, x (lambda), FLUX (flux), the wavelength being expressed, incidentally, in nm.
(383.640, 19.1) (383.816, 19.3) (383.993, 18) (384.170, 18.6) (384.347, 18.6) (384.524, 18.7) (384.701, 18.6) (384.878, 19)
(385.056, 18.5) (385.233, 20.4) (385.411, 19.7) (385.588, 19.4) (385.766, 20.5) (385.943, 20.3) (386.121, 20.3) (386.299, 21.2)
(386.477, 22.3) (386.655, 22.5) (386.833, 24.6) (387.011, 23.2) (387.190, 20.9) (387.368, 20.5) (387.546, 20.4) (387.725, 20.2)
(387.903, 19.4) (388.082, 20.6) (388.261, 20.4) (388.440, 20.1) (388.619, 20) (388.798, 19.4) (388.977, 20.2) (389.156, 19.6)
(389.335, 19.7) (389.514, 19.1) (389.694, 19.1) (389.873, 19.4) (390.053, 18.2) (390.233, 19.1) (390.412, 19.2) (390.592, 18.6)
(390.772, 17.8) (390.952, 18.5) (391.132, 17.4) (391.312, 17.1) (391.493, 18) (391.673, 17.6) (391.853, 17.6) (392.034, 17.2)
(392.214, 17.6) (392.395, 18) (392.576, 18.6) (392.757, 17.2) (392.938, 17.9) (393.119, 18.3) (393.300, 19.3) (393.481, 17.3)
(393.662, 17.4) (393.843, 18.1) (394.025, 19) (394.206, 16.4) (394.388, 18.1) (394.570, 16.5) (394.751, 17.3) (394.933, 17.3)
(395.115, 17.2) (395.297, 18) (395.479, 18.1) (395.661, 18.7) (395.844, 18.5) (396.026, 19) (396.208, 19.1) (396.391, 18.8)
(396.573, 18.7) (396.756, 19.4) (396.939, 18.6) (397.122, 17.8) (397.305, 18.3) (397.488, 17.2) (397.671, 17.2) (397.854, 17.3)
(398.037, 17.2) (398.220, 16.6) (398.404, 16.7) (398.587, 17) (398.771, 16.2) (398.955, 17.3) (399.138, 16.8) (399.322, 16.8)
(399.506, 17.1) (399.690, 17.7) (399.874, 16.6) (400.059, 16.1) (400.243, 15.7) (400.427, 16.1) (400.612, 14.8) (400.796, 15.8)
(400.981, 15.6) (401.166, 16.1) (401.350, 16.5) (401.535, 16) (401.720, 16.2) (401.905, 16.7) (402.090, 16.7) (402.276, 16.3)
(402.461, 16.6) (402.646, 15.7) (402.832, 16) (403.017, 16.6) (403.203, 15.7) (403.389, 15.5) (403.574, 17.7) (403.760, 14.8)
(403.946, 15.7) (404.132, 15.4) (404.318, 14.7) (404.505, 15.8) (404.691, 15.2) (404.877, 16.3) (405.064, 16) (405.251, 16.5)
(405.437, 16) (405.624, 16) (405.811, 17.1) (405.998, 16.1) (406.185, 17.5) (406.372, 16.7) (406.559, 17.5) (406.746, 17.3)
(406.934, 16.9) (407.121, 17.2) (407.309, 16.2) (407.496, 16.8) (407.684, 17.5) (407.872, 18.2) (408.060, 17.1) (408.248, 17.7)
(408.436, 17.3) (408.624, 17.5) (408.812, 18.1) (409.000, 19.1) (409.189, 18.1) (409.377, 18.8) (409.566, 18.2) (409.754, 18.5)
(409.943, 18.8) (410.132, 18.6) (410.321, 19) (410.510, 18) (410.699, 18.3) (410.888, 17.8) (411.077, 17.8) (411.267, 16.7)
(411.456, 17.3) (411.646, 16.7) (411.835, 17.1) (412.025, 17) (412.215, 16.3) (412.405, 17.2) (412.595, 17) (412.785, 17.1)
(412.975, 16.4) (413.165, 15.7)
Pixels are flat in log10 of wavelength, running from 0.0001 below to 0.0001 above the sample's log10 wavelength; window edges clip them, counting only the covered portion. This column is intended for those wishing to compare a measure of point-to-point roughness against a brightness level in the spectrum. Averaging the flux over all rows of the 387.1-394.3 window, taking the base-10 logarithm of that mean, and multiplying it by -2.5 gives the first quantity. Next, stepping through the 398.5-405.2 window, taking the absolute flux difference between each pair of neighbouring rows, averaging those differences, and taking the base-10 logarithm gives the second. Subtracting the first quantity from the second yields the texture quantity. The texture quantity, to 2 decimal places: 3.02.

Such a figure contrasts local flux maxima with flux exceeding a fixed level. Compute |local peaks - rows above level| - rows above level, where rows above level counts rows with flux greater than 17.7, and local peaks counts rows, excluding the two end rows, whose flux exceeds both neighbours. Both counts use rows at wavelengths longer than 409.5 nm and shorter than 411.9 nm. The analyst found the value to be -4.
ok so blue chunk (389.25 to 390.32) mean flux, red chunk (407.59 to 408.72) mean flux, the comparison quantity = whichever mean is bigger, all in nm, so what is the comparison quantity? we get 19.1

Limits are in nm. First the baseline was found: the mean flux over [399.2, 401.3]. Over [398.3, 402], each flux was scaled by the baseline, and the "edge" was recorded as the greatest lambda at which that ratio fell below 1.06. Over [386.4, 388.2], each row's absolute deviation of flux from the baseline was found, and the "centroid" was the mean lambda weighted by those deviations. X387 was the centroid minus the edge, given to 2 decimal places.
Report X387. -14.74 nm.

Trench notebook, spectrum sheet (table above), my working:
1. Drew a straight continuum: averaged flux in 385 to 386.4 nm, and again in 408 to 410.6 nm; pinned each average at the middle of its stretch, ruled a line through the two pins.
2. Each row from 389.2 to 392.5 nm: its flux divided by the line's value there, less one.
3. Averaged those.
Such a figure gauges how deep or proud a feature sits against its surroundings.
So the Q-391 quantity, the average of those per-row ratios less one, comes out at -0.07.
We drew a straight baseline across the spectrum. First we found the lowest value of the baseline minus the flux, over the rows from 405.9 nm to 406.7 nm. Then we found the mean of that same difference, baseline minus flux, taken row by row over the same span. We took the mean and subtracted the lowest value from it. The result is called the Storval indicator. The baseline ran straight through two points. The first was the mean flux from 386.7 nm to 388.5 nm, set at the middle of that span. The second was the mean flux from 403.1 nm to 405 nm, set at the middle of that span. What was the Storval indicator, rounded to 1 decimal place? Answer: 0.6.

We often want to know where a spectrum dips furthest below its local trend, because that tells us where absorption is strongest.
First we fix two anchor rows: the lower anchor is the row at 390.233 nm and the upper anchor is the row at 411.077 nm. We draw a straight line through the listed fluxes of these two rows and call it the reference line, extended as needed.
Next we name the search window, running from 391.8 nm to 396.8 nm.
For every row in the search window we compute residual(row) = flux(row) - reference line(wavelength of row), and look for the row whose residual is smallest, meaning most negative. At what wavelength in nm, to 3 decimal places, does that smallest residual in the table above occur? 394.206 nm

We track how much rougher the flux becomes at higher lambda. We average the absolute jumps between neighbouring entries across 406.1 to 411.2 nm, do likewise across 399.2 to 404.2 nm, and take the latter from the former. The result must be -0.12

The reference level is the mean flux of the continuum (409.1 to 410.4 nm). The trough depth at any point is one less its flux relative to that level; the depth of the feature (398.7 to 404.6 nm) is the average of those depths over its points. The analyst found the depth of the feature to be 0.130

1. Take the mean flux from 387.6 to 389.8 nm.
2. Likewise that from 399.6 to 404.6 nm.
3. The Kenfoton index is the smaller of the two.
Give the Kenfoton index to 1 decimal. 16.0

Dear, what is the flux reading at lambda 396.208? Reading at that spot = 19.1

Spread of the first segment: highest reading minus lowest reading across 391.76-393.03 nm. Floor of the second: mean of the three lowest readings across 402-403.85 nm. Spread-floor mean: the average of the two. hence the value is 8.37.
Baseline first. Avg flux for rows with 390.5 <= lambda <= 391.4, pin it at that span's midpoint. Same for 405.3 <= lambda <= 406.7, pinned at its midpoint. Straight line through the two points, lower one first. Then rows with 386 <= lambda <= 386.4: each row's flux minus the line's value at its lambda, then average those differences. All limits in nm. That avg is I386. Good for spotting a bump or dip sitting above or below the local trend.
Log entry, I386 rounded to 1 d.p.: 2.5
